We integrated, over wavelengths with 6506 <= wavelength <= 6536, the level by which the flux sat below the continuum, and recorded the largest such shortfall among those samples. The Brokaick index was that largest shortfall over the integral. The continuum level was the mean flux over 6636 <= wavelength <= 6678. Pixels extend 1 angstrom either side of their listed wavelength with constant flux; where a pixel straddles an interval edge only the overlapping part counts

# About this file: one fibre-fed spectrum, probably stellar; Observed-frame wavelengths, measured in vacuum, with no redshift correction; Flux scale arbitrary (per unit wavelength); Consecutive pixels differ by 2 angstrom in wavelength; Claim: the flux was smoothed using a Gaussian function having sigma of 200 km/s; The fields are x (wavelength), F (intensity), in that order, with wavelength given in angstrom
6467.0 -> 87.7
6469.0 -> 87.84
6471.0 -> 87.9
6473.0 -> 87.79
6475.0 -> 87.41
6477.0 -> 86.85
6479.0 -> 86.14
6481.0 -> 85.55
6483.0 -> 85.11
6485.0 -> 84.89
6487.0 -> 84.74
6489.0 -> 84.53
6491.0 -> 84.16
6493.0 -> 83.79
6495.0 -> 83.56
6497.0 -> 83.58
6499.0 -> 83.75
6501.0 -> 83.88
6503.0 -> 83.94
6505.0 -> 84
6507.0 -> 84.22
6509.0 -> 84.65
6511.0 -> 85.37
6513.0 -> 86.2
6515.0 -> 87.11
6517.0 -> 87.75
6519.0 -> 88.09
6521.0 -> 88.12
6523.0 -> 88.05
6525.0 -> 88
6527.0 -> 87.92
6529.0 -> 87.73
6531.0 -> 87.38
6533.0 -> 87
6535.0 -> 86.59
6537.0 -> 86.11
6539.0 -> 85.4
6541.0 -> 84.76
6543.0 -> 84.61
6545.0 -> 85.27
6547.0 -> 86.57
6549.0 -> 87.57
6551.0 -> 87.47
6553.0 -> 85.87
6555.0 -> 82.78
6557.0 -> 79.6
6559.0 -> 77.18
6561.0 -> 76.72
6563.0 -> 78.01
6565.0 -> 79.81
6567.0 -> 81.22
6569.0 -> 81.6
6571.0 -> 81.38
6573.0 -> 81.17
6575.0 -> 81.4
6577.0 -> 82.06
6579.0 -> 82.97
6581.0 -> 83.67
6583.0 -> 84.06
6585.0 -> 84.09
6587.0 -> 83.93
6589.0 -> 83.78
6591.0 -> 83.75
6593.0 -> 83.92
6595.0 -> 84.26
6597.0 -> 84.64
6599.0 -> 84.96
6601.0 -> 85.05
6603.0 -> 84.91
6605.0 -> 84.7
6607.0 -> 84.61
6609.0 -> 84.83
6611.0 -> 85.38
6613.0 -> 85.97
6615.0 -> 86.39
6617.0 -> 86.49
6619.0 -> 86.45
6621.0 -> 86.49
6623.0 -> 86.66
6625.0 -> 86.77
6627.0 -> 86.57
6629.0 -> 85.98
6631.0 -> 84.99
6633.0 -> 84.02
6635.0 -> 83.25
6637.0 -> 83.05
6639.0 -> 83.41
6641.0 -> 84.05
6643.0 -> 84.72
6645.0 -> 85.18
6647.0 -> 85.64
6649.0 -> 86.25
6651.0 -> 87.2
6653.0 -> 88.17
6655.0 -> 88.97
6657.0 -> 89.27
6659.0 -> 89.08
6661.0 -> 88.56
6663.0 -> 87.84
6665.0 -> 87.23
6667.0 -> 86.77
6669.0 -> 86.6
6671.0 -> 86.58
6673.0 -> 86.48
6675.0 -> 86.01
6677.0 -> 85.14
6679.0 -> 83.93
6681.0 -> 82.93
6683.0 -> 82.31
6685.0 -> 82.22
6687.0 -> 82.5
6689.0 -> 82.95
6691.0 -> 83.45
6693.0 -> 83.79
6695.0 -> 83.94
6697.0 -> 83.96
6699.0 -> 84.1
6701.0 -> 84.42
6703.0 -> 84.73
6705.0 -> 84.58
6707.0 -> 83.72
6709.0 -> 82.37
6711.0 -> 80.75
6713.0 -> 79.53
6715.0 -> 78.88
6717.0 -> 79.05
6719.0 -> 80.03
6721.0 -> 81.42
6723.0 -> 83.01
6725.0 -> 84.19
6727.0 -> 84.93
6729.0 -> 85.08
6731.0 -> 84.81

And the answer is -0.16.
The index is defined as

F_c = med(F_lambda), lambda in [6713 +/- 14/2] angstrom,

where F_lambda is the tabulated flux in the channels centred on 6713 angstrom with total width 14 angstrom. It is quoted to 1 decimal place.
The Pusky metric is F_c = 80.0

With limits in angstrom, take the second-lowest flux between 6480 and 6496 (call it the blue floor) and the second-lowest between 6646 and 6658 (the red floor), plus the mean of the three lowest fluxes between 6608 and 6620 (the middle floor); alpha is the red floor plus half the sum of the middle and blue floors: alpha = 171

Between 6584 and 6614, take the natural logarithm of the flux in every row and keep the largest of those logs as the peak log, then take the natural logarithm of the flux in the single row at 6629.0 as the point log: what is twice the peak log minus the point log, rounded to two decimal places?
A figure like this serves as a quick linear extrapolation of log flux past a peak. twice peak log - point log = 4.45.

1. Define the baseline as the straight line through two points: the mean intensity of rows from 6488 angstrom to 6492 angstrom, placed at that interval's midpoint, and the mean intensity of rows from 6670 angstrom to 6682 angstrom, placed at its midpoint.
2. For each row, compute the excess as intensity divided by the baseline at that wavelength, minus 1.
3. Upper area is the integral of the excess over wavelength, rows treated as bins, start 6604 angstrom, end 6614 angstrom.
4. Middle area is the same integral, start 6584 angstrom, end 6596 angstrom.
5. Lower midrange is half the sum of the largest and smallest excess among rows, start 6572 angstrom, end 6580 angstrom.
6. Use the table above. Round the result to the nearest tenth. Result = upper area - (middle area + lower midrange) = 0.2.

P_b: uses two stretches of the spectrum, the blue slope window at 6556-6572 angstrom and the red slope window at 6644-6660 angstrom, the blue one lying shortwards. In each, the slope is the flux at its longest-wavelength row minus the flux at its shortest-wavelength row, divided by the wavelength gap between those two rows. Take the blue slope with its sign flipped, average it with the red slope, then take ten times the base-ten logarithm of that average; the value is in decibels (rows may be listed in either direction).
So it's -11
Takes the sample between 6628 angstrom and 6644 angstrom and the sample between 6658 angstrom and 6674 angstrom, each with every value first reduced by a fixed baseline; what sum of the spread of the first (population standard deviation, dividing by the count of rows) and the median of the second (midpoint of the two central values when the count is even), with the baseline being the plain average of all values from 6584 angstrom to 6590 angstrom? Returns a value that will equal 4.0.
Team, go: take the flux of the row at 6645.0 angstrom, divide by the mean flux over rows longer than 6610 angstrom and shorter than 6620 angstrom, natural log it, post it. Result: -0.011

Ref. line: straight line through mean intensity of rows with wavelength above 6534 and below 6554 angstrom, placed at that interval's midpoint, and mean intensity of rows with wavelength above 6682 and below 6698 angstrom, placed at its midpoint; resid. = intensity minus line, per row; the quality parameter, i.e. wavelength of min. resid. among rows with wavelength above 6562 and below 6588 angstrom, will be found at 6563.0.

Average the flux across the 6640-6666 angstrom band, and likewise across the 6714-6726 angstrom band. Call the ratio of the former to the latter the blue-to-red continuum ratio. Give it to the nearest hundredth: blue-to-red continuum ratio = 1.07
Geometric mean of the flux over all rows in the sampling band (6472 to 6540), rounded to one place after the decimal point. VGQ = 85.8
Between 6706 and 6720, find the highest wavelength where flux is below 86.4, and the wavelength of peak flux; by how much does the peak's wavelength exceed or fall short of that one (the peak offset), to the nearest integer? -12 angstrom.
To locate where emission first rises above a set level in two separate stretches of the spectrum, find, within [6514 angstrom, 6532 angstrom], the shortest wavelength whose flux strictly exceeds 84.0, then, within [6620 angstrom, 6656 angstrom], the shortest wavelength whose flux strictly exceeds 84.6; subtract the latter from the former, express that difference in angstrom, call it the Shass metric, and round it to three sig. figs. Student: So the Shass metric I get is -106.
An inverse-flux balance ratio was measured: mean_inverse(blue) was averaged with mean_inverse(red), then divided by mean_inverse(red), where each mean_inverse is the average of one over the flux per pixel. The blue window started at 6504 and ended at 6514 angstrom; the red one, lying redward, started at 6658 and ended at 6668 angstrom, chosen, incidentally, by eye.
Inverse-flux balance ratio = 1.02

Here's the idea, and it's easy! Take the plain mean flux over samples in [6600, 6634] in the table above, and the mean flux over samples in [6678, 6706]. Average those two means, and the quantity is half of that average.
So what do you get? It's 42.3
